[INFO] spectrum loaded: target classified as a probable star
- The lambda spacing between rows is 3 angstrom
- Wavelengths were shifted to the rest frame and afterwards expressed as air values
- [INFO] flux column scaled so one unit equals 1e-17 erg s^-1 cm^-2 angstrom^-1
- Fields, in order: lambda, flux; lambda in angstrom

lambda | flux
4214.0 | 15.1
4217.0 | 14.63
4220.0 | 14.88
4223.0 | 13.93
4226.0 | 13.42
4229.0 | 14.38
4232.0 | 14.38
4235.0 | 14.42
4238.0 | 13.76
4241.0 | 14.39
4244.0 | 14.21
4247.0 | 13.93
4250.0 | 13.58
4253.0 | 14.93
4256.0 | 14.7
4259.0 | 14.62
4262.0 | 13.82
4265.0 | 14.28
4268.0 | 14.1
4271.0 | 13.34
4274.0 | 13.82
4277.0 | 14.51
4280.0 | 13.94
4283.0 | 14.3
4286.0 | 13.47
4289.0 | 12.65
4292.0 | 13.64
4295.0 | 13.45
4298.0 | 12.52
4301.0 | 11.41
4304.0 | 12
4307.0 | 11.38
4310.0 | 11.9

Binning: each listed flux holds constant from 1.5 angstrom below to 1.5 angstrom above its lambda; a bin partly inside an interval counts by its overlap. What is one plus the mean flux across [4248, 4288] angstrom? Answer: 15.1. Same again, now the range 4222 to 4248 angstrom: 15.1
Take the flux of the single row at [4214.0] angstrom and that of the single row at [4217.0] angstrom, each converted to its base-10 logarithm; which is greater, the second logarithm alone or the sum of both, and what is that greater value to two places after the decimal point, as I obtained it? 2.34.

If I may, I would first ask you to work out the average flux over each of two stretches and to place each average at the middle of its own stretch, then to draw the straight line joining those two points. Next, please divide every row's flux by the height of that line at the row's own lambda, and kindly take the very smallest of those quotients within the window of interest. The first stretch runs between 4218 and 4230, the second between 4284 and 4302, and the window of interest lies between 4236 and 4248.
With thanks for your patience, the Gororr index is 0.99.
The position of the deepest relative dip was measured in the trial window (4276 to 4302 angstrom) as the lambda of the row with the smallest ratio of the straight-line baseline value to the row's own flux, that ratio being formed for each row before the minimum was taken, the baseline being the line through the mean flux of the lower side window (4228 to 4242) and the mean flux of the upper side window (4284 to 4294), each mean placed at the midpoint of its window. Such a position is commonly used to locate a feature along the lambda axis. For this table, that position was 4277.0 angstrom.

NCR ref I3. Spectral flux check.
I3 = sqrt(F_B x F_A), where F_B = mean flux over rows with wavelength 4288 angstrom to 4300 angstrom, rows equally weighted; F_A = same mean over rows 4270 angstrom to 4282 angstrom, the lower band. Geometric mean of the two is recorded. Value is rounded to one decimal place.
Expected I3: 13.5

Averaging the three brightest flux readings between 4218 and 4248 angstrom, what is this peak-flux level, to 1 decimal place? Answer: 14.6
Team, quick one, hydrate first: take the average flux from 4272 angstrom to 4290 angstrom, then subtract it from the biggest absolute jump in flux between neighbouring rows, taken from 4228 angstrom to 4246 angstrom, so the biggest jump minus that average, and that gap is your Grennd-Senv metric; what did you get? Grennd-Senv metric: -13.1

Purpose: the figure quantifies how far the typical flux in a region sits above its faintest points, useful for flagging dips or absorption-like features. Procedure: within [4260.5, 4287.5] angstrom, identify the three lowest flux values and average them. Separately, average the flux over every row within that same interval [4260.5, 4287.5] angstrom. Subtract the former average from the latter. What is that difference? 0.41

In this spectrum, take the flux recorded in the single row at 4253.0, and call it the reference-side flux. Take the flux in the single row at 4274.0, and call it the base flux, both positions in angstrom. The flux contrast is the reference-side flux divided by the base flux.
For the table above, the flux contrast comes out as 1.080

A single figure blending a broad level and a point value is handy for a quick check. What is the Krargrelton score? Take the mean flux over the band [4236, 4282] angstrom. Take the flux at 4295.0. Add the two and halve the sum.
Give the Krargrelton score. 13.8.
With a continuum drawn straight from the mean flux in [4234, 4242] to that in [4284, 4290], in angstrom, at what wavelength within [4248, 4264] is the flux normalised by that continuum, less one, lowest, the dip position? 4250.0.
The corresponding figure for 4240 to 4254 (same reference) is 4250.0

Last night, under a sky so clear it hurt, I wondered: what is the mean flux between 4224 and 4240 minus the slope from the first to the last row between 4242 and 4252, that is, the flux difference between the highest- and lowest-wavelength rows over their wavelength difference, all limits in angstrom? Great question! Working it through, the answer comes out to 14.2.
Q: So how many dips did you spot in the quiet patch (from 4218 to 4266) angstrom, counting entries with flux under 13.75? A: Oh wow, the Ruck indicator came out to 2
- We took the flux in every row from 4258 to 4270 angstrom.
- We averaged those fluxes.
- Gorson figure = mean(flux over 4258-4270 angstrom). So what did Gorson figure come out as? 14.2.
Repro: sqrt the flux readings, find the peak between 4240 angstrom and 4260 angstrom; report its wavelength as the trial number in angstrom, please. 4253.0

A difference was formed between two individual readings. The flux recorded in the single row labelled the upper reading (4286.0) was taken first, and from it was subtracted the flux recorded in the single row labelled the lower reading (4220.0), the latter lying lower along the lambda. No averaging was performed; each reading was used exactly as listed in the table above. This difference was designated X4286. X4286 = -1.4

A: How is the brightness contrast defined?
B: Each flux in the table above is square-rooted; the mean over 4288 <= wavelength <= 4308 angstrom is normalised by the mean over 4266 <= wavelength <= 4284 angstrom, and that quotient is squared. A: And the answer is 0.89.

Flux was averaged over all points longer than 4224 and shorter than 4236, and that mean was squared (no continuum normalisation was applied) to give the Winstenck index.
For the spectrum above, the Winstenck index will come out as 200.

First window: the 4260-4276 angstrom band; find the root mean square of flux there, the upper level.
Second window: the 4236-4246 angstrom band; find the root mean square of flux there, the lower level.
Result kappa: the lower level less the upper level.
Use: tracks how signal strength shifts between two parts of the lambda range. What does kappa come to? 0.2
